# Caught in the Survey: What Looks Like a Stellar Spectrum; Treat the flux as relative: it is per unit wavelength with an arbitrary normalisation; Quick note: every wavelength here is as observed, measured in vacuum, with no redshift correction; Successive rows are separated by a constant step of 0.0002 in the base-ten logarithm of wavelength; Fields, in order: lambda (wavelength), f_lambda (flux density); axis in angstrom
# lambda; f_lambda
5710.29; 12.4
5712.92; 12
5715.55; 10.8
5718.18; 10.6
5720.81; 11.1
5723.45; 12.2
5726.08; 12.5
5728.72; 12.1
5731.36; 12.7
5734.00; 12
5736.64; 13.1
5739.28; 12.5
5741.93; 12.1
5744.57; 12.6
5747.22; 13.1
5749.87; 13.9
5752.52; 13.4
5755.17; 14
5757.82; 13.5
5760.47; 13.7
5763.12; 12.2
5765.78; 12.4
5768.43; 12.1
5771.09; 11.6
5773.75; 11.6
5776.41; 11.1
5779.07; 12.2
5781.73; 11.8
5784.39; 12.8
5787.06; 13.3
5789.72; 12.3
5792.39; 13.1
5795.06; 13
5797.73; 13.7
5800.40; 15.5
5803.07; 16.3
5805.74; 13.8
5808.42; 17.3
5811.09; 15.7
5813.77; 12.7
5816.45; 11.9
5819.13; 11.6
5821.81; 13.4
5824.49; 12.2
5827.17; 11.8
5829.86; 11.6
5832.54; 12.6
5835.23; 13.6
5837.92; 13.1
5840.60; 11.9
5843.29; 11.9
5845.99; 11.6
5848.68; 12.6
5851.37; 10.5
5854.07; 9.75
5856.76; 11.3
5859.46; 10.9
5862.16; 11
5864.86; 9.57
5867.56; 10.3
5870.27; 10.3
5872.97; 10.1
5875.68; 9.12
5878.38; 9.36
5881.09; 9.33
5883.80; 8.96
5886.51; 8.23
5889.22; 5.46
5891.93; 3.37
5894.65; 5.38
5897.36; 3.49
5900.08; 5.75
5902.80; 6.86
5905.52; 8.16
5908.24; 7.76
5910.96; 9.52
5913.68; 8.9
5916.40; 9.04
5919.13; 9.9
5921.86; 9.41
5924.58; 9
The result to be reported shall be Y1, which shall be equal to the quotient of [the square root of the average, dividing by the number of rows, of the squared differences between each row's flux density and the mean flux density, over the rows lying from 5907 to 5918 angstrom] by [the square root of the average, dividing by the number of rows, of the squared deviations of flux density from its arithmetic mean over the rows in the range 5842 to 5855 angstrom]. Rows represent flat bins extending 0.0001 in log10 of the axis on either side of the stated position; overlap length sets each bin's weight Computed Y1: 0.6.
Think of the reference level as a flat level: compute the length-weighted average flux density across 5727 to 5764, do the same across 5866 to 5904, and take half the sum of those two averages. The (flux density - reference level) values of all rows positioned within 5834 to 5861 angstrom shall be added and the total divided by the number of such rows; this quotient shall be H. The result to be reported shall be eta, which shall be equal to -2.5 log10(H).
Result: -0.4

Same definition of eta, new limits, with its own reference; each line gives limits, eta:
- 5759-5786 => -0.7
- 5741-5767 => -1.1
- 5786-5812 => -1.5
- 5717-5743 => -0.7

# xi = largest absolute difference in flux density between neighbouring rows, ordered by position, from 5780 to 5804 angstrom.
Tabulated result 1.8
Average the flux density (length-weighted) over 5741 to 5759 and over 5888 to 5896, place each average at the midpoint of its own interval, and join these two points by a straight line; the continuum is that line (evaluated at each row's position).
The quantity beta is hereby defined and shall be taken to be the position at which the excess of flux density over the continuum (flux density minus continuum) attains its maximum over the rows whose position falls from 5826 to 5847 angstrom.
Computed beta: 5835.23 angstrom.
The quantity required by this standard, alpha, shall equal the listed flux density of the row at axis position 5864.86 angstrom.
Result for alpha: 9.57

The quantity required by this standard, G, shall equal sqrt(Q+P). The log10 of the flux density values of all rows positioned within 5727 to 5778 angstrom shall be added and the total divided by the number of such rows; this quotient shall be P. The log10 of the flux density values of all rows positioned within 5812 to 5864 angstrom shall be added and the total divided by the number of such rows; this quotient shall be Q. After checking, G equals 1.474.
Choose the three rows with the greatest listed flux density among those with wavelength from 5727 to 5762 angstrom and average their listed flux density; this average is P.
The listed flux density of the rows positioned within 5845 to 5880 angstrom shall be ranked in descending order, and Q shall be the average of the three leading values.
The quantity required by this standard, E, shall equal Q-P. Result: -2.0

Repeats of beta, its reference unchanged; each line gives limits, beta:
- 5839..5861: 5848.68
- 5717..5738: 5736.64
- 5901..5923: 5919.13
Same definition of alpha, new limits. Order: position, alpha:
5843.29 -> 11.9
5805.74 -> 13.8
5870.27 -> 10.3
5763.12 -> 12.2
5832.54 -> 12.6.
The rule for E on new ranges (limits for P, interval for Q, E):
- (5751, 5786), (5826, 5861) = -0.6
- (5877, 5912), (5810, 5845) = 4.8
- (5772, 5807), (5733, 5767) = -1.3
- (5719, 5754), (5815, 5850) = -0.1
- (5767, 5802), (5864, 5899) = -3.9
